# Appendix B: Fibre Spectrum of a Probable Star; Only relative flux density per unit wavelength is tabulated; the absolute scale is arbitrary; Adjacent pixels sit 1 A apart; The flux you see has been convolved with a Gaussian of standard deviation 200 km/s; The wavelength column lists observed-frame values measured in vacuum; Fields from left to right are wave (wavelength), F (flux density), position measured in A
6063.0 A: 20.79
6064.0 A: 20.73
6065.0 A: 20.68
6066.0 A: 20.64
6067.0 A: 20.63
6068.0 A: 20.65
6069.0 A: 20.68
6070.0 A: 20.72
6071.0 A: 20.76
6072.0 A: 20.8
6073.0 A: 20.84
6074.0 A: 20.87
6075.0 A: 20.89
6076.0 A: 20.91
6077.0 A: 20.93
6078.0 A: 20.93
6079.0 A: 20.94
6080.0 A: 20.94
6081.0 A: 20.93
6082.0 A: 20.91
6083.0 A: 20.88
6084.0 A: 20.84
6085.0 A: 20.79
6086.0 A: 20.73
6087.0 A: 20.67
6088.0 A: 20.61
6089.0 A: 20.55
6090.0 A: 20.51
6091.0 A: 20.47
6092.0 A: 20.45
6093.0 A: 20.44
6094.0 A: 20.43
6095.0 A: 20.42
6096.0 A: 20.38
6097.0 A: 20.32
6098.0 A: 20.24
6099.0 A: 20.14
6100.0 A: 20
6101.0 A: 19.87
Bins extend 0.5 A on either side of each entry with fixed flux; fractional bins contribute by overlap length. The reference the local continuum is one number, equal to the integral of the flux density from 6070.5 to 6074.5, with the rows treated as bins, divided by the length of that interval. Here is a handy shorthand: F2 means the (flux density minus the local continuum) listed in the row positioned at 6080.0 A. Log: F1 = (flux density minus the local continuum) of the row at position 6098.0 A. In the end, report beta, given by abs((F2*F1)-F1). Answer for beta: 0.51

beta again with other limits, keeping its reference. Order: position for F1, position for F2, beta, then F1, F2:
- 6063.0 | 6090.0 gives 0.04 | 0.0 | -0.31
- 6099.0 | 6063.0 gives 0.70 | -0.7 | -0.03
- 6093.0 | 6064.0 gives 0.41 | -0.4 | -0.09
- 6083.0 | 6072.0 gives 0.06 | 0.1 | -0.02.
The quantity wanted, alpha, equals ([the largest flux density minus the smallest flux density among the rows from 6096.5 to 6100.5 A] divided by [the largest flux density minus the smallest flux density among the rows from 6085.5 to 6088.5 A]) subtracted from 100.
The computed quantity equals 97.3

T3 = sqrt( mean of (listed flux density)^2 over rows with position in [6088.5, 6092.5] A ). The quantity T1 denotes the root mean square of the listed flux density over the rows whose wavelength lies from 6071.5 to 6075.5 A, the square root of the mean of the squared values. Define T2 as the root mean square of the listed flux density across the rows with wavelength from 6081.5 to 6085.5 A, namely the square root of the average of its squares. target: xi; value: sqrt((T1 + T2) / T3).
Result 1.43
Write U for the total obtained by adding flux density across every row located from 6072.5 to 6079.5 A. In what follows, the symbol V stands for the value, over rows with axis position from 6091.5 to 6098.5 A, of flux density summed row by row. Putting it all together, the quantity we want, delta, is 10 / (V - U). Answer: -3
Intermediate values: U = 146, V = 143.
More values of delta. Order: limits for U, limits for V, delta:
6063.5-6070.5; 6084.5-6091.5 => -25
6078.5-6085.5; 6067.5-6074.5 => -11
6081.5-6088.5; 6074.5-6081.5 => 10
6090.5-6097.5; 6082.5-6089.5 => 5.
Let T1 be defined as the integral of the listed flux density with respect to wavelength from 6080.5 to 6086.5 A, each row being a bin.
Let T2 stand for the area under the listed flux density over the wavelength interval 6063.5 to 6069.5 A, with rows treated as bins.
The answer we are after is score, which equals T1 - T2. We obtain 1.1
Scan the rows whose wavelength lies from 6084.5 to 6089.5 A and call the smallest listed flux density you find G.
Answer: 20.55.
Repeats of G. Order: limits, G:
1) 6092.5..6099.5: 20.14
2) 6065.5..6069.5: 20.63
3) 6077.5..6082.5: 20.91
